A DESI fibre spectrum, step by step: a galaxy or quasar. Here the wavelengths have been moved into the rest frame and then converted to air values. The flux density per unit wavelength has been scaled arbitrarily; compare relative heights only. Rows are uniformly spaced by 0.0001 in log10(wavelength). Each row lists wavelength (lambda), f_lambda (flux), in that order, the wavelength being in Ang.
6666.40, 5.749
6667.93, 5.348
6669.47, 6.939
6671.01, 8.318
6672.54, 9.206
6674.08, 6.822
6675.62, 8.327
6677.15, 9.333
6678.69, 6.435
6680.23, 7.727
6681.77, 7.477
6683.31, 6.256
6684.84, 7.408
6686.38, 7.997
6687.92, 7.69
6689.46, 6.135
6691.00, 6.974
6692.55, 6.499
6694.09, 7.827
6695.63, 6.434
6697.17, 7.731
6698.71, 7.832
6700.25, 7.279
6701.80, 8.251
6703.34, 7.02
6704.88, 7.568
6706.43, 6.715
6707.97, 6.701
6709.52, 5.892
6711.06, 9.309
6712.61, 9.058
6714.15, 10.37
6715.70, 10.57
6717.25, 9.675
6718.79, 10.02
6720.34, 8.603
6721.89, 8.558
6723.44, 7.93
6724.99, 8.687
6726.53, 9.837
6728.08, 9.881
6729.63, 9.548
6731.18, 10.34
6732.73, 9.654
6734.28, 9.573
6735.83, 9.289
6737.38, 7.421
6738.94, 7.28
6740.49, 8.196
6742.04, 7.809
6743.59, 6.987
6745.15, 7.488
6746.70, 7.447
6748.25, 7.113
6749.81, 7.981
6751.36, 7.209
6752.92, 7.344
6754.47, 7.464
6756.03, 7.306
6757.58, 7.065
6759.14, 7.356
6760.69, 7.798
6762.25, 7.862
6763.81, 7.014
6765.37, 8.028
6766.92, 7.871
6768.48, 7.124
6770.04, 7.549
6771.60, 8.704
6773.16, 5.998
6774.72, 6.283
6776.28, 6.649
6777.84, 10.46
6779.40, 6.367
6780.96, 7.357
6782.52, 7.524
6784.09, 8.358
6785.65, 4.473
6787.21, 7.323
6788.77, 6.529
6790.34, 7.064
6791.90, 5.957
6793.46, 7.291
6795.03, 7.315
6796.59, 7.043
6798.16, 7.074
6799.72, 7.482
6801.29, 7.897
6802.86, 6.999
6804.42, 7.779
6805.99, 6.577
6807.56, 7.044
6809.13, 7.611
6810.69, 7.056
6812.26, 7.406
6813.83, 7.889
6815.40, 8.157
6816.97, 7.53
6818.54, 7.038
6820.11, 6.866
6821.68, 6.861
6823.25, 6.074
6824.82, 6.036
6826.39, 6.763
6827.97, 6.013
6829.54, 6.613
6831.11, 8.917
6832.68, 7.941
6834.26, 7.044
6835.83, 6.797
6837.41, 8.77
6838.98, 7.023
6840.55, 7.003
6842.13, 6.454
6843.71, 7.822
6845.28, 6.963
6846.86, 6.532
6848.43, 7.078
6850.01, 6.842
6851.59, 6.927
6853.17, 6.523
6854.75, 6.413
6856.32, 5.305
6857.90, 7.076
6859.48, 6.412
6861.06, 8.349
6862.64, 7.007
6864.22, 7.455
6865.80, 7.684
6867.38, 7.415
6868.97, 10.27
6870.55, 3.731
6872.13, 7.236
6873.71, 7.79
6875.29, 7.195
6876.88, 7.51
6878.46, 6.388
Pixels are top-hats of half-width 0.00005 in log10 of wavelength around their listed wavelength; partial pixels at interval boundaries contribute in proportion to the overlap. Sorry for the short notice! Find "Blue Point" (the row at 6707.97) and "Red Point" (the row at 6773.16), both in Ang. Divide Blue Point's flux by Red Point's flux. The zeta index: 1.12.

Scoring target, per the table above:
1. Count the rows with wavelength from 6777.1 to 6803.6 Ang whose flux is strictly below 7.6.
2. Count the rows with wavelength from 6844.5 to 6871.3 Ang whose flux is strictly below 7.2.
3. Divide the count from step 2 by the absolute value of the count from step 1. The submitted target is 0.86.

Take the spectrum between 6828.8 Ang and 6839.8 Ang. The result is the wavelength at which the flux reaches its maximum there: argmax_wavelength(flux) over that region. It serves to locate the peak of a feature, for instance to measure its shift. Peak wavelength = 6831.11 Ang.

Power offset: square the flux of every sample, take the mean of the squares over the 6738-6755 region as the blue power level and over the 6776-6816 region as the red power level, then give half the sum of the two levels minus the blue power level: -1.2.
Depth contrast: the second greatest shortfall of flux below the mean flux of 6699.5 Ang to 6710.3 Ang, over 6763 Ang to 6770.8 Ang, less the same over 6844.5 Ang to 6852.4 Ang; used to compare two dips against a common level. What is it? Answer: -0.3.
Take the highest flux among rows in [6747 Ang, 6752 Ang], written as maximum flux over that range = 7.981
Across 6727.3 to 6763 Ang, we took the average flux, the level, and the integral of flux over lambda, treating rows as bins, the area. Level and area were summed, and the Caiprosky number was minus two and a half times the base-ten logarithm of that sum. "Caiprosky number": -6.18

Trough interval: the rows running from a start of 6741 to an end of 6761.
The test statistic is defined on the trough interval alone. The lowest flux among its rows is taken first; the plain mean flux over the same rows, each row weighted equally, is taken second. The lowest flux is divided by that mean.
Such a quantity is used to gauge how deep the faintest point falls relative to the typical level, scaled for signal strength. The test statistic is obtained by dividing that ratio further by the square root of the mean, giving 0.346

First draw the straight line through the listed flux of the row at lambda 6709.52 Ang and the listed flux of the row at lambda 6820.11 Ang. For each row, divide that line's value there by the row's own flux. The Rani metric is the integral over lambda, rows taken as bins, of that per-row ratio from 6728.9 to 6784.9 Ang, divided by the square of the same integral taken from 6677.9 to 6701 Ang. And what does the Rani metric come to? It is 0.134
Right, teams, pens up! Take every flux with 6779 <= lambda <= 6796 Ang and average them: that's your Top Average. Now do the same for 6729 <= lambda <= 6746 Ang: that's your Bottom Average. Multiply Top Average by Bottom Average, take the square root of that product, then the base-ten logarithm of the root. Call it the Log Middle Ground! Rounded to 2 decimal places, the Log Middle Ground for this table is 0.88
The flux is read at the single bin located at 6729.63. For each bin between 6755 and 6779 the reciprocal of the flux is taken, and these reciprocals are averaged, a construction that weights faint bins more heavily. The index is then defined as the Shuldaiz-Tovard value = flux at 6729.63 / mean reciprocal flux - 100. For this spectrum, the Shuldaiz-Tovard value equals -29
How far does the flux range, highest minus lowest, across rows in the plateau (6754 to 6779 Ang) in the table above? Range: 4.5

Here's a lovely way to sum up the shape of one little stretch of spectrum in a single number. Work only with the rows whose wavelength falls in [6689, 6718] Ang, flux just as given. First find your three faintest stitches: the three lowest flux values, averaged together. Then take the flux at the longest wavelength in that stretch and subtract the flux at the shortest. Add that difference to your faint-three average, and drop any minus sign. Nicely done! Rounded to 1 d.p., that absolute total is 9.7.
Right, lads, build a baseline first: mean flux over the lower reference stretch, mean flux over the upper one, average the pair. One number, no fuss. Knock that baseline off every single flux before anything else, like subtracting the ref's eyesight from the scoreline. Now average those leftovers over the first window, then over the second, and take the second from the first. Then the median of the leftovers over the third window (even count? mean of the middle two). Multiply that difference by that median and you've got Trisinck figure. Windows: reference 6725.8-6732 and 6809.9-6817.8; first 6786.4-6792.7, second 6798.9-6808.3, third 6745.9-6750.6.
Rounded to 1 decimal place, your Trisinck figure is 0.8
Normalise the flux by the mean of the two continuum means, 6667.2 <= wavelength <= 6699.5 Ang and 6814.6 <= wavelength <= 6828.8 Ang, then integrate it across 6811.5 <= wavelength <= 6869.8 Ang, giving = 59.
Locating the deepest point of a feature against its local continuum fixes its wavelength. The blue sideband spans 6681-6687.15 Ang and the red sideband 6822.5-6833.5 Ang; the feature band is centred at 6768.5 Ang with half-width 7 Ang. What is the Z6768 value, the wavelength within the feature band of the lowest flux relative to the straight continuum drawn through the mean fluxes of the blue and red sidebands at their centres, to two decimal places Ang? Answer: 6773.16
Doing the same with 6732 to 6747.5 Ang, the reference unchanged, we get 6743.59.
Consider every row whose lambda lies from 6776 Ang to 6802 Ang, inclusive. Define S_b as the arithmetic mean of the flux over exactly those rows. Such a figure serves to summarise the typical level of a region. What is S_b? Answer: 7.2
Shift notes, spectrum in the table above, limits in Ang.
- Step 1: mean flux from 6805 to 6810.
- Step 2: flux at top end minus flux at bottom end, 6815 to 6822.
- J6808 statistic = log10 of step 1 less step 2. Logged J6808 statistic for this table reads 0.92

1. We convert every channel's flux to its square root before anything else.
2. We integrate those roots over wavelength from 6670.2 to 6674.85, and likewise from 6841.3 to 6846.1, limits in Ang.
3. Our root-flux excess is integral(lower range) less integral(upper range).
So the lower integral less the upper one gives 0.5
